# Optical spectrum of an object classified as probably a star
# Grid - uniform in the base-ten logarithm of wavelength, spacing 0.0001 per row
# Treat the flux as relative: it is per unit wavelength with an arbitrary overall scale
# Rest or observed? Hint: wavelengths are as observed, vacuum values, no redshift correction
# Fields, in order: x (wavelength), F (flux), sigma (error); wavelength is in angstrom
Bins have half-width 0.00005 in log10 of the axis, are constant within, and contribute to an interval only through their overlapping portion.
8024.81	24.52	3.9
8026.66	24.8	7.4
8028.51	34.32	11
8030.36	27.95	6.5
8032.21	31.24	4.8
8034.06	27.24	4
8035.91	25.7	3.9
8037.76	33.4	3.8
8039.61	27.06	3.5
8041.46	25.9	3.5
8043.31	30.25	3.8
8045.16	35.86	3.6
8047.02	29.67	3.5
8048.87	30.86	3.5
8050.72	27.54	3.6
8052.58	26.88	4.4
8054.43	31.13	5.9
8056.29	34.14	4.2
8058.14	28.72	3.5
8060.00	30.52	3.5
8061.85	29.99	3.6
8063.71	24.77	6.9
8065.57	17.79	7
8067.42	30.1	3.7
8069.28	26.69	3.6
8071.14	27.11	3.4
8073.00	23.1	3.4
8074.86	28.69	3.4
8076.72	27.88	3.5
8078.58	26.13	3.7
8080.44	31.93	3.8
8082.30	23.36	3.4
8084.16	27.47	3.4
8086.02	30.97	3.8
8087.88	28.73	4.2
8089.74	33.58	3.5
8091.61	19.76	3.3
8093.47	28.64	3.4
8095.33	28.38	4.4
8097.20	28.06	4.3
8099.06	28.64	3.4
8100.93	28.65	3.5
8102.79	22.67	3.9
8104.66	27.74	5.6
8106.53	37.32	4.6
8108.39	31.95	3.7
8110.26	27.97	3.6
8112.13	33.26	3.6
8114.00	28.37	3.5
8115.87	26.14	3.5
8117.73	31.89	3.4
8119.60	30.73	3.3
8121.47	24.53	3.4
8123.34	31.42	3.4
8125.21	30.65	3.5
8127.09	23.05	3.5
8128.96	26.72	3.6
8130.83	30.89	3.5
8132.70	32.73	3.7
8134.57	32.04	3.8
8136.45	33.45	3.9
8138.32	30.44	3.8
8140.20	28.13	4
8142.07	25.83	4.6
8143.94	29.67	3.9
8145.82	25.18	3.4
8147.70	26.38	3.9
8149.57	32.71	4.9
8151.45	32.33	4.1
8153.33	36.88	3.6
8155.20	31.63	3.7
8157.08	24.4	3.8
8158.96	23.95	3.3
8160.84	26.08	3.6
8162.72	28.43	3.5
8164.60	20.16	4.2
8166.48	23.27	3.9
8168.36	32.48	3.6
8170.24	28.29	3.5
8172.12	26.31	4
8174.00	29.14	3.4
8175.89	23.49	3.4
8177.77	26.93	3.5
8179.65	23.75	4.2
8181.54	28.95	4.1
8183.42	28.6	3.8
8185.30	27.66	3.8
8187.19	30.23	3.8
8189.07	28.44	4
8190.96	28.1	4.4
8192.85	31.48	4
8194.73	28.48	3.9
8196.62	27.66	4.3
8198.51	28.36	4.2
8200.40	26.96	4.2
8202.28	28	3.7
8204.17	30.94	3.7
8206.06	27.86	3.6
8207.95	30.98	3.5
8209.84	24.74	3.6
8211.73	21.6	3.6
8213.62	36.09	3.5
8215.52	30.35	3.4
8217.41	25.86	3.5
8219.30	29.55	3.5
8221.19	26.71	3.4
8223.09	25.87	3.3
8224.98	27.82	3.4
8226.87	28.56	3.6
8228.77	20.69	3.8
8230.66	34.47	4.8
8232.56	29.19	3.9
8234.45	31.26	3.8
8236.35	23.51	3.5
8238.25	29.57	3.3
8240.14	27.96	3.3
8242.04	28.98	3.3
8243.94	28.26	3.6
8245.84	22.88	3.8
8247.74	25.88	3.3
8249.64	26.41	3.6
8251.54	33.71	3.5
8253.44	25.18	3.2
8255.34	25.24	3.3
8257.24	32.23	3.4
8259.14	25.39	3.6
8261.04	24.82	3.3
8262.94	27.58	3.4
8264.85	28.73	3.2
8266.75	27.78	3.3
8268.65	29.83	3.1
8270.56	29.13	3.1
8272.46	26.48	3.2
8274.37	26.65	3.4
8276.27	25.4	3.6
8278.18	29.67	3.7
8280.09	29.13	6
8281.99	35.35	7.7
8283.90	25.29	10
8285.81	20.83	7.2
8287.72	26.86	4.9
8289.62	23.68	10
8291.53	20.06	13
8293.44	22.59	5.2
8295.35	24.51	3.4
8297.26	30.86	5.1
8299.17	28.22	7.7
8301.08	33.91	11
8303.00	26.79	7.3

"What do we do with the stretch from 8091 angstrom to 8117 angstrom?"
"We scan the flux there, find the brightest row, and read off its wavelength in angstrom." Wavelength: 8106.53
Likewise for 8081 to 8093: 8089.74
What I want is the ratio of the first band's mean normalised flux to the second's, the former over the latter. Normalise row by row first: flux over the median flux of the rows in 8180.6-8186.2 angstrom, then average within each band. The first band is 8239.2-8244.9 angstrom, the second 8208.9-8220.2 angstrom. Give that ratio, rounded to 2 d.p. 1.01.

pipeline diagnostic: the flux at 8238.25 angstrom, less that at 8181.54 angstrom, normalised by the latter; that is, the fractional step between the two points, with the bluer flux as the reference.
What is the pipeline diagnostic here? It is 0.021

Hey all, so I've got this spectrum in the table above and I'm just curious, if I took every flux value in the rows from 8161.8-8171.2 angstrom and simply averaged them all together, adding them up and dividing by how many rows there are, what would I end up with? 26.5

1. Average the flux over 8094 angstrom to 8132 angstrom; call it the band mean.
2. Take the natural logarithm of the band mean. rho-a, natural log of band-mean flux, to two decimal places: 3.37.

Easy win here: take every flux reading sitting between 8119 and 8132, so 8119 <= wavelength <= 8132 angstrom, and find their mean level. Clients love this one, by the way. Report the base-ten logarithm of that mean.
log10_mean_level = 1.45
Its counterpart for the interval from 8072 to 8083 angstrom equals 1.43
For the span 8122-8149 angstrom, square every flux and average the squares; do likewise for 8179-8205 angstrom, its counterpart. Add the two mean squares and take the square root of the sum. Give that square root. 40.8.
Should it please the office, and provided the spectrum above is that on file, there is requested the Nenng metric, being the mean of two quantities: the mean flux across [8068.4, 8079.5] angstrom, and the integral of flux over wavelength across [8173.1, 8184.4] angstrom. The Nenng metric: 164.8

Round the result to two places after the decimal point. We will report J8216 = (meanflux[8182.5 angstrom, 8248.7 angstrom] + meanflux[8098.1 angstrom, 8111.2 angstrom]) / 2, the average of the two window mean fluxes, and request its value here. 28.69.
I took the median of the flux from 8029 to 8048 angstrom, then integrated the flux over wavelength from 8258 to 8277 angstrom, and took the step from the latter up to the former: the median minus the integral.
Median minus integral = -489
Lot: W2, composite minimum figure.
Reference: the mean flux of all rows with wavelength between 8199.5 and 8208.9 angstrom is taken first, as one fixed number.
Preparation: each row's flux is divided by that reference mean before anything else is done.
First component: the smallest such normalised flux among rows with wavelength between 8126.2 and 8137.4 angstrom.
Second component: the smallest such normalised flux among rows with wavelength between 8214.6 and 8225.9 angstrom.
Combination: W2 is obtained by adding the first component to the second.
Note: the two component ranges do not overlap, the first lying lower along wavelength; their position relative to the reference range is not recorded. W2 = 1.69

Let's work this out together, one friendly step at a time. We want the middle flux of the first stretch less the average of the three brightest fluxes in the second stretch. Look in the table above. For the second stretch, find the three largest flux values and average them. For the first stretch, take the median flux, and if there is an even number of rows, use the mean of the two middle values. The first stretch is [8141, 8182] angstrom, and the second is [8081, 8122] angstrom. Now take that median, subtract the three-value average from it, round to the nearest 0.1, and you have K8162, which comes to -8.1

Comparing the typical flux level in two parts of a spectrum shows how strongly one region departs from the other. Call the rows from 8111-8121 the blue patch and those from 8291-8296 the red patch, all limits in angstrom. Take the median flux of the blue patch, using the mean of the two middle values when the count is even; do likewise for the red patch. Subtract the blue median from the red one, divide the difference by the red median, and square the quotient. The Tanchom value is 0.130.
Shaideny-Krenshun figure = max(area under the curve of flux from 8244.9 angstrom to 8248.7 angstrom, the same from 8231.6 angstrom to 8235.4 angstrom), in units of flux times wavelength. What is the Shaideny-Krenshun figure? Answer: 115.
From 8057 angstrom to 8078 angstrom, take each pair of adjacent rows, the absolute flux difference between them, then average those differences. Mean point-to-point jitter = 4.1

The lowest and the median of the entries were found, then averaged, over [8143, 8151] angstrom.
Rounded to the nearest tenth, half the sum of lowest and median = 26.6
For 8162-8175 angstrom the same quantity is 24.2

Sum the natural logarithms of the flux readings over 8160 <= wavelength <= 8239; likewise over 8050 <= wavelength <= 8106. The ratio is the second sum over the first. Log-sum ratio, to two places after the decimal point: 0.71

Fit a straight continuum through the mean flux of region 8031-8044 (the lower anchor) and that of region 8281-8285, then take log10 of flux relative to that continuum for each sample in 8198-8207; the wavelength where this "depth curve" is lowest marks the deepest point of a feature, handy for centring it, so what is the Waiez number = 8200.40 angstrom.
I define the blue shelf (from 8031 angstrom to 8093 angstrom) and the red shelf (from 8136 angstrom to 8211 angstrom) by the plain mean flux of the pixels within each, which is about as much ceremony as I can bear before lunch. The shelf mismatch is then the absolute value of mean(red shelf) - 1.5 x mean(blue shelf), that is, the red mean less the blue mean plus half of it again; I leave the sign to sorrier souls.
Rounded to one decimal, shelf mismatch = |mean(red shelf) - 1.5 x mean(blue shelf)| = 14.3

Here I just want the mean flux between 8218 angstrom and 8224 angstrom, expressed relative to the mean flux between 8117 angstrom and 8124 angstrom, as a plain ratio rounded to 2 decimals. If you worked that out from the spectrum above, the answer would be 0.92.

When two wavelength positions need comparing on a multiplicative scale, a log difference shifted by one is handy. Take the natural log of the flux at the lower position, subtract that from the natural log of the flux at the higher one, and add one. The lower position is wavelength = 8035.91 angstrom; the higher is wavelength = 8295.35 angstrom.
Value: 0.953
